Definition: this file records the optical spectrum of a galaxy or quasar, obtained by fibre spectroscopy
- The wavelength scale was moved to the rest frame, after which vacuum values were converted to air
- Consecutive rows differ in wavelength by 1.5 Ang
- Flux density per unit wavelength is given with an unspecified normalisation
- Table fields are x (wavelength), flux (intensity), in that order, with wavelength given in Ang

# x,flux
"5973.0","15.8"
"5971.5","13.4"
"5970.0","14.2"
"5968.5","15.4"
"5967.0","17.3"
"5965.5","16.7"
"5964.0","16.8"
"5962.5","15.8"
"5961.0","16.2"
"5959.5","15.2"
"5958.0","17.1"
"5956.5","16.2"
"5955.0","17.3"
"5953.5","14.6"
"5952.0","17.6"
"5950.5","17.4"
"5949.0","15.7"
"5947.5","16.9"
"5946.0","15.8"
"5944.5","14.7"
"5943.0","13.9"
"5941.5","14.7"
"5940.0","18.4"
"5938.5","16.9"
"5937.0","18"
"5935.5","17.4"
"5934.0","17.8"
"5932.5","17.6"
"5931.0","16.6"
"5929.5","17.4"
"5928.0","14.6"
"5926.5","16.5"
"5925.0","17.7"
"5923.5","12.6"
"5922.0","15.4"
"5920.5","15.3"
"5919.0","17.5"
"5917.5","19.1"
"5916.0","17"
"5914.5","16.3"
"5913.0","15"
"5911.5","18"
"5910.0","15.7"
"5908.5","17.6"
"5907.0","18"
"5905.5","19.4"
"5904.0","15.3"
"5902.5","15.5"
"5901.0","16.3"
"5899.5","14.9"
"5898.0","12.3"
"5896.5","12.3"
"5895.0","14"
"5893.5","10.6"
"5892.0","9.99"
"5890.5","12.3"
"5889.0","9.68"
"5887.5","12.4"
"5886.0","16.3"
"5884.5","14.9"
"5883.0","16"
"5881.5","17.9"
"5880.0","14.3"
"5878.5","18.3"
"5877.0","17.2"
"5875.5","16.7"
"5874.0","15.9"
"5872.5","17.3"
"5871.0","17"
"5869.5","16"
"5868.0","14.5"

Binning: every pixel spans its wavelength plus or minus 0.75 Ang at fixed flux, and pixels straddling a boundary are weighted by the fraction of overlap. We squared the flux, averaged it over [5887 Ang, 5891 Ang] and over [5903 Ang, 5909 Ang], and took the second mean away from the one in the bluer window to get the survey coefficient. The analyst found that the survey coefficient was -178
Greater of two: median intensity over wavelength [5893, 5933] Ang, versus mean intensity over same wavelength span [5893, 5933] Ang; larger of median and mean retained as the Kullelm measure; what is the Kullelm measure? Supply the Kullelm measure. 16.3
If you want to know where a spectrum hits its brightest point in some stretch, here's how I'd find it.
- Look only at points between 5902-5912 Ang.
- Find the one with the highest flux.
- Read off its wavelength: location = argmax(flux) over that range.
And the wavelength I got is 5905.5 Ang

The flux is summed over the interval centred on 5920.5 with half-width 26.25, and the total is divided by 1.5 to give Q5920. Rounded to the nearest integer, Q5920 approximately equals 377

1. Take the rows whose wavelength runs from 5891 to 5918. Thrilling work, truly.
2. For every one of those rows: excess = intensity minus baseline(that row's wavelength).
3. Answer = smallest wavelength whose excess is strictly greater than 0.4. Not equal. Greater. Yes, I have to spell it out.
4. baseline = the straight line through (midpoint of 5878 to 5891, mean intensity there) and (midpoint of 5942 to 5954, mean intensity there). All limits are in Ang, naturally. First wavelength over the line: 5901.0 Ang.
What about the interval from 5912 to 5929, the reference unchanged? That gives 5914.5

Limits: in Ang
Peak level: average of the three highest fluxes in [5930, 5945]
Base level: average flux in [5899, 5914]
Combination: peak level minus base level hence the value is 1.5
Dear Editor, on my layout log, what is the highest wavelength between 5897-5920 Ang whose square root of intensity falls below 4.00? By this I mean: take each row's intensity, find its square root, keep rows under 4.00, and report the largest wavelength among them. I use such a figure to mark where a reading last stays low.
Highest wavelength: 5913.0 Ang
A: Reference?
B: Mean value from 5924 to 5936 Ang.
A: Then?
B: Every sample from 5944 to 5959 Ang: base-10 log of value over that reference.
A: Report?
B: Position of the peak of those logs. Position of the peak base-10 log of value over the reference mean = 5952.0 Ang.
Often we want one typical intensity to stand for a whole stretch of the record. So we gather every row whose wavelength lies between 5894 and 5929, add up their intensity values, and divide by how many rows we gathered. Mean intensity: 15.9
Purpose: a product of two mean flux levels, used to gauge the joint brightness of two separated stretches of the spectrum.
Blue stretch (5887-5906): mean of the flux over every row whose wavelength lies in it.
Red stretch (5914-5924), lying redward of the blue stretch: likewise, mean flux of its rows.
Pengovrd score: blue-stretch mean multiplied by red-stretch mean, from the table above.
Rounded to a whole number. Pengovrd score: 218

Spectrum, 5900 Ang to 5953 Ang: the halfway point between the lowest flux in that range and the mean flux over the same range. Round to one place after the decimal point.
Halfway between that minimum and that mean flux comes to 14.6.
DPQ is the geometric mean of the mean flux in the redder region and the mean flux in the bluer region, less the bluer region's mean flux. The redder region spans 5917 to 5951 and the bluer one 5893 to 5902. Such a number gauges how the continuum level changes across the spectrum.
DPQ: 1.4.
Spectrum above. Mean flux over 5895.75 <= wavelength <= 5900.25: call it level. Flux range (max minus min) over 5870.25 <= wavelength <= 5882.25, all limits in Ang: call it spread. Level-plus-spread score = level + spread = 17.2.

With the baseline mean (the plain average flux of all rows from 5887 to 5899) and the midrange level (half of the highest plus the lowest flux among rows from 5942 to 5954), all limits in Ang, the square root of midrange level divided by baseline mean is 1.16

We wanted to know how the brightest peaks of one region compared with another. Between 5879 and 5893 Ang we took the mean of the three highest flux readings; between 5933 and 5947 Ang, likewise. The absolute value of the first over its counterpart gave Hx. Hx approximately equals 0.93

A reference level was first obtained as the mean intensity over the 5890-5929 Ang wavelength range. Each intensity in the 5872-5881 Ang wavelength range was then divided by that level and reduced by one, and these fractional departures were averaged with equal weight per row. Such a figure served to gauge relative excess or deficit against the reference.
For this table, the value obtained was 0.08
